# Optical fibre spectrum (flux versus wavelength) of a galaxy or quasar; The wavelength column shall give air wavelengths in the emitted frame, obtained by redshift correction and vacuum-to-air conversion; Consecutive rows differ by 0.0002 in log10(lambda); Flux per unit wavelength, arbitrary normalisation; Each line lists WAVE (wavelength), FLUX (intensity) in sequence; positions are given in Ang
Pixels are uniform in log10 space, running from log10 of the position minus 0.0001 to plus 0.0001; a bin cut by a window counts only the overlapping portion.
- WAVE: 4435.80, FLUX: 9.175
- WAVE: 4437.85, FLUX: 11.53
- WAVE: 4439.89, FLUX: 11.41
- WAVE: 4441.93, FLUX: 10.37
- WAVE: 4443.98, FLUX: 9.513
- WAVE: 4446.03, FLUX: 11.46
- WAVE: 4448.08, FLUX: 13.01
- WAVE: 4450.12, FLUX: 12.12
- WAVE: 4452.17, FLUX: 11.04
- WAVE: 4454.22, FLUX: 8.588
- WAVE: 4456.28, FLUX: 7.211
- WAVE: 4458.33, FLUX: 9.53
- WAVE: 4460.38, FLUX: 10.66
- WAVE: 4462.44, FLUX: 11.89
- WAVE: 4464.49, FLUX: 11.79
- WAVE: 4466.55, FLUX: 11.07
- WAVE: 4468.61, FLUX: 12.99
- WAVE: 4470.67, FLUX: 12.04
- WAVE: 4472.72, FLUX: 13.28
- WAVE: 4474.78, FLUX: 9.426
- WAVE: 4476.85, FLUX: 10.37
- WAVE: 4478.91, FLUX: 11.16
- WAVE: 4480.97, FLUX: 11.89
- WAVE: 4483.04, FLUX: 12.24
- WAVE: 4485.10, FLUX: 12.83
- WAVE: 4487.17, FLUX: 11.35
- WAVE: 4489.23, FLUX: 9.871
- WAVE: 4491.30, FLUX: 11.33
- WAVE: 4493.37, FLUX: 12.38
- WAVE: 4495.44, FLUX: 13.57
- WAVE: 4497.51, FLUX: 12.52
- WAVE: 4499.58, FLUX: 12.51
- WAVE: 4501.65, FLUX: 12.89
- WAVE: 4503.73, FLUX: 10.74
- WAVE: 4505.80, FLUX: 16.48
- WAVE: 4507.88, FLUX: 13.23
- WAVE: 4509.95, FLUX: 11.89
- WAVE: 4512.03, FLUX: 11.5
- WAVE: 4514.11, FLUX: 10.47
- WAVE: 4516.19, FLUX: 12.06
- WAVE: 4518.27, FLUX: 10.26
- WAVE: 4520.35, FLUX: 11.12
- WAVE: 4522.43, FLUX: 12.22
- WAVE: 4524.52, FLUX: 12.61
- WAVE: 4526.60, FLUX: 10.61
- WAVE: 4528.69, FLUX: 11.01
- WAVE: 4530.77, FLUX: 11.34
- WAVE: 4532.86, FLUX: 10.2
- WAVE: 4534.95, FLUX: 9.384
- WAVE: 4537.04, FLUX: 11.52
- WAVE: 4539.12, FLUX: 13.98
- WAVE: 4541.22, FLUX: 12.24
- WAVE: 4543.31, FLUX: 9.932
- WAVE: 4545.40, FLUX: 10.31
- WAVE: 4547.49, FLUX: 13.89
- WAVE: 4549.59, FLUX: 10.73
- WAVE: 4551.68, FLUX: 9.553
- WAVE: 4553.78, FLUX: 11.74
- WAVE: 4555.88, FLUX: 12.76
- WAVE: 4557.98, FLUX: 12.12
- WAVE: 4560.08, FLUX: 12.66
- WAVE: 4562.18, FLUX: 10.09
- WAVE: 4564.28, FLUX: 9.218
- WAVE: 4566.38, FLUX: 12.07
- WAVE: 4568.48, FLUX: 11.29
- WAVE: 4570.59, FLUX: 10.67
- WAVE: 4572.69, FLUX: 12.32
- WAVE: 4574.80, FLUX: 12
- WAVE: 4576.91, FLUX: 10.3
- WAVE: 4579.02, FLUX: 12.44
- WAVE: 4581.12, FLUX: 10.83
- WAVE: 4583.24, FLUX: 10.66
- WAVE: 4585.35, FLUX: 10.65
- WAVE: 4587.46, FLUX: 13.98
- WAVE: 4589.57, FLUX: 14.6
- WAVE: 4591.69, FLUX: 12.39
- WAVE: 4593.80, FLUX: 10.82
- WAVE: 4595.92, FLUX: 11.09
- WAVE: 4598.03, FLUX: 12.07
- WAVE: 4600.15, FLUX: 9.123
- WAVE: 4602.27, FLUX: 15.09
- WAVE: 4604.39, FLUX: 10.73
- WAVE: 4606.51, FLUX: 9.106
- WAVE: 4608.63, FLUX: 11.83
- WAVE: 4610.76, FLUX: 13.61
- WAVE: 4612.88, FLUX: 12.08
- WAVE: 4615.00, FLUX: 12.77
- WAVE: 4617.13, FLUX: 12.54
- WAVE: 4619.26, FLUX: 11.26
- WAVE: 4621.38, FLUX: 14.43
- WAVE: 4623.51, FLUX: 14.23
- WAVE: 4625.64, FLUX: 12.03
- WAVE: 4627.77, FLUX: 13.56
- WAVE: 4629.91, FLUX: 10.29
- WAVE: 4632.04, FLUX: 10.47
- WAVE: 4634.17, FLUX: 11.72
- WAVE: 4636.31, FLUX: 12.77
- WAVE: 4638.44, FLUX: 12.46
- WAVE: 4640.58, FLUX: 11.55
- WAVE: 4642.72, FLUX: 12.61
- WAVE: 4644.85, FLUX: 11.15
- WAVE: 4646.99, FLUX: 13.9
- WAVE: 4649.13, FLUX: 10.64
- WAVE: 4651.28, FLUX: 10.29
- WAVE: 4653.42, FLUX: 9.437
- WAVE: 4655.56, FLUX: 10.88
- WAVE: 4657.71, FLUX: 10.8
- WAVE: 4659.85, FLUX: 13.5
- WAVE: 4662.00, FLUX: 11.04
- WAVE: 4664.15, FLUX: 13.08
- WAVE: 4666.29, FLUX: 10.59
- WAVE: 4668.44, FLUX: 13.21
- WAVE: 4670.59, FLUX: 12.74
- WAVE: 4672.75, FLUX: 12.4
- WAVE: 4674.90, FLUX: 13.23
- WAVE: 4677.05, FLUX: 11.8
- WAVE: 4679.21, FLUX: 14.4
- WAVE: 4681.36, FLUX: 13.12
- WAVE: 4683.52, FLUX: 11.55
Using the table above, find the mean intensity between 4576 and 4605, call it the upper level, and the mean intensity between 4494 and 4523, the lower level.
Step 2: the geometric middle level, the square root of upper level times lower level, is 12.0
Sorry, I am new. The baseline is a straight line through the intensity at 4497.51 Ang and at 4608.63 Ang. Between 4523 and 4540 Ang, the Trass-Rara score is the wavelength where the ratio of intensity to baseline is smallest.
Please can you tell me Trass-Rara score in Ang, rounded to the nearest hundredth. 4534.95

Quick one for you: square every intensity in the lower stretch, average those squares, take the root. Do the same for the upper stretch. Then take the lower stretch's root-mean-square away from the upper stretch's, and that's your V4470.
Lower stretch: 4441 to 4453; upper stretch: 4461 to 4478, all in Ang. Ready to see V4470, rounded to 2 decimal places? 0.36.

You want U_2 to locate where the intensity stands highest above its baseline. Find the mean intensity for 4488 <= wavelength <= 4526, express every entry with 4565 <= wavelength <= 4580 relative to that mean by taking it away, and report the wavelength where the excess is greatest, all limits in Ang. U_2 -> 4579.02 Ang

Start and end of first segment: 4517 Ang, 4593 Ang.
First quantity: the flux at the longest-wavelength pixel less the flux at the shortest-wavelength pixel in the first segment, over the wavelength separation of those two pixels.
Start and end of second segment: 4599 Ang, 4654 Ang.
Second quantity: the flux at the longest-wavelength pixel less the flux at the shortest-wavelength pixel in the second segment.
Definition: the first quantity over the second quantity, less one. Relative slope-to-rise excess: -0.91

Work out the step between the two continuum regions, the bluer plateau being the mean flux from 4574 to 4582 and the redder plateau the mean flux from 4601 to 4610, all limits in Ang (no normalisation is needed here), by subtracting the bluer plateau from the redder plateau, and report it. 0.3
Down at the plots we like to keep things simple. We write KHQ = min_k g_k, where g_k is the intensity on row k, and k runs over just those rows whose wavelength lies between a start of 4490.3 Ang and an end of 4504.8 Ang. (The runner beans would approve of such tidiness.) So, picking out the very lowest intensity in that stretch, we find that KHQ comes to 10.74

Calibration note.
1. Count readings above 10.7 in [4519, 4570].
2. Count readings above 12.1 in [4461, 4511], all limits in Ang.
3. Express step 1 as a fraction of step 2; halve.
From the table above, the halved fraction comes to 0.73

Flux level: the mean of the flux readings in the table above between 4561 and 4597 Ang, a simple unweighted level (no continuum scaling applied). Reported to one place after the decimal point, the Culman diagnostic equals 11.5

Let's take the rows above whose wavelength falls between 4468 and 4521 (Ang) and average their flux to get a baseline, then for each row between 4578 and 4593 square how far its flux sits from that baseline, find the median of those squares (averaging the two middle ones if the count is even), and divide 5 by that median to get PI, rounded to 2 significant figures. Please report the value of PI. 3.1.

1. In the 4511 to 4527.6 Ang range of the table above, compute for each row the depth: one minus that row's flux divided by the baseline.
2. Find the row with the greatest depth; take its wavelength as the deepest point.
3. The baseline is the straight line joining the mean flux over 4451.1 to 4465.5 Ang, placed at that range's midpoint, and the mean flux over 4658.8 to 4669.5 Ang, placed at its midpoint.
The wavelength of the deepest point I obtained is 4518.27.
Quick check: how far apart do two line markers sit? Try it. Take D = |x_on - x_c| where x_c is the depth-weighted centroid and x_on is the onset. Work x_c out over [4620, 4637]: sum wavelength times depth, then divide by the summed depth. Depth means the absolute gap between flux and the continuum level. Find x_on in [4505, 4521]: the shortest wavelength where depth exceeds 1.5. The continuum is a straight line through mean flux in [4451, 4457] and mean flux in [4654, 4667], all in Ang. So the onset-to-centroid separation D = 120.8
